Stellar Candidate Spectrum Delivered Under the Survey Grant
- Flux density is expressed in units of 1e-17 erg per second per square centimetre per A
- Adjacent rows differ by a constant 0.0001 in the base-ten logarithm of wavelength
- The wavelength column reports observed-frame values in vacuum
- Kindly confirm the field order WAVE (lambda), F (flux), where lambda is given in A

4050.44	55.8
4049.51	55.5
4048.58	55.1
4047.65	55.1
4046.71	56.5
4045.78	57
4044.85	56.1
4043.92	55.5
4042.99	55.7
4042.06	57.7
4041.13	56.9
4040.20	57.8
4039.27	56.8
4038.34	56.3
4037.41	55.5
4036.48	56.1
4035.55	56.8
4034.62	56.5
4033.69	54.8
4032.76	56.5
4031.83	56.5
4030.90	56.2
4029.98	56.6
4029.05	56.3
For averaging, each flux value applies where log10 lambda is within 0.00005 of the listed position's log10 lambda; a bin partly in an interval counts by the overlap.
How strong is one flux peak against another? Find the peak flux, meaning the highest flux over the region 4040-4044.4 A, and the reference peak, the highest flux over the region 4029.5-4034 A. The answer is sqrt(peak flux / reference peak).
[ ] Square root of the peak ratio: 1.011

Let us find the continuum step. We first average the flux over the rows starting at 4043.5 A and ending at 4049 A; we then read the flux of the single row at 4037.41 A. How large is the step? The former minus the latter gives 0.4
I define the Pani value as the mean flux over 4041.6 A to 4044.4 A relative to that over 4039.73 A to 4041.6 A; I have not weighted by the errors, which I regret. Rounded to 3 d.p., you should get 0.982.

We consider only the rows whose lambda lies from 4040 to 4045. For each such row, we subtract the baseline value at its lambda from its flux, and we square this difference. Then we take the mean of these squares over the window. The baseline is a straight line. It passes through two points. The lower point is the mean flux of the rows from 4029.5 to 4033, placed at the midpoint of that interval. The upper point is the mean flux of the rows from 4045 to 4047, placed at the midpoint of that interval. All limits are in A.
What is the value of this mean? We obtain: 0.89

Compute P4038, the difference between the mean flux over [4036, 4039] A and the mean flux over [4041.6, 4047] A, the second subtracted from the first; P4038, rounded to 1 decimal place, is -0.5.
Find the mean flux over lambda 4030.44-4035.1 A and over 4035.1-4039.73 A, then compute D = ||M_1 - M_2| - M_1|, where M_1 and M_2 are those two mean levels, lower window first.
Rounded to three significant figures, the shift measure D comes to 55.9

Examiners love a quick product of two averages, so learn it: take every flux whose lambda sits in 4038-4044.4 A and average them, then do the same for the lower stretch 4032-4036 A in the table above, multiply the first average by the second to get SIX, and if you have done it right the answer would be 3182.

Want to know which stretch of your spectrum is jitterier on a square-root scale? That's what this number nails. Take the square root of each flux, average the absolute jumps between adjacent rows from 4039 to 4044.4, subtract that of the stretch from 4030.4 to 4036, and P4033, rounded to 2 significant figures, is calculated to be 0.011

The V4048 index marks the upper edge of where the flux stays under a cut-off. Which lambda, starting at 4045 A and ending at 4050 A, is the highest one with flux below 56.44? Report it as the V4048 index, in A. 4049.51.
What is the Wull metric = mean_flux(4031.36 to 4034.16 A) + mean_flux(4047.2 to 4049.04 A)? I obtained 111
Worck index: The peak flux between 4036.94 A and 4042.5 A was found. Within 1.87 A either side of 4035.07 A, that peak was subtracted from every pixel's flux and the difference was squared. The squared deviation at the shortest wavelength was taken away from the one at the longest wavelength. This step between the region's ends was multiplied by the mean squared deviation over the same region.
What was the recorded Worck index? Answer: -22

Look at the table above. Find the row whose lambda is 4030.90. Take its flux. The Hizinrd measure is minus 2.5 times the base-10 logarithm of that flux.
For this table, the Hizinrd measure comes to -4.37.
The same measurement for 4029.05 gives -4.38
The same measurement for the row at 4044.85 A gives -4.37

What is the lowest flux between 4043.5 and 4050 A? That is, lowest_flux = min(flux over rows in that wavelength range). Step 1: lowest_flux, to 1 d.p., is 55.1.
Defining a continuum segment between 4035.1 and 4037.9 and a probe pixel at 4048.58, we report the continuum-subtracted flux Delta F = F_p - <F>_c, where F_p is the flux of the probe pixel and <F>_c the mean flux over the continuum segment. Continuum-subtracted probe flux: -1.0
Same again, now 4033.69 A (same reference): -1.3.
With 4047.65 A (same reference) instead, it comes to -1.0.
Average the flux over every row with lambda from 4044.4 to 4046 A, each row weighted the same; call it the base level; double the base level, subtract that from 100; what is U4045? -13.1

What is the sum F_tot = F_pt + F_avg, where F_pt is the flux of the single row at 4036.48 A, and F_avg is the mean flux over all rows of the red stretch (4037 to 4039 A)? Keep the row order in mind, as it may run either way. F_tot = 112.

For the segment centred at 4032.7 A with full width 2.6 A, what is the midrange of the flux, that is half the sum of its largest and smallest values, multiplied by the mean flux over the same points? 3113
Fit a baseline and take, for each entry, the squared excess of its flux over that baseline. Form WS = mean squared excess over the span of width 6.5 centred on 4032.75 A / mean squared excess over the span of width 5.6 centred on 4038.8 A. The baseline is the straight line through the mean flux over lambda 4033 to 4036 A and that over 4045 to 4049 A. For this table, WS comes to 0.51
